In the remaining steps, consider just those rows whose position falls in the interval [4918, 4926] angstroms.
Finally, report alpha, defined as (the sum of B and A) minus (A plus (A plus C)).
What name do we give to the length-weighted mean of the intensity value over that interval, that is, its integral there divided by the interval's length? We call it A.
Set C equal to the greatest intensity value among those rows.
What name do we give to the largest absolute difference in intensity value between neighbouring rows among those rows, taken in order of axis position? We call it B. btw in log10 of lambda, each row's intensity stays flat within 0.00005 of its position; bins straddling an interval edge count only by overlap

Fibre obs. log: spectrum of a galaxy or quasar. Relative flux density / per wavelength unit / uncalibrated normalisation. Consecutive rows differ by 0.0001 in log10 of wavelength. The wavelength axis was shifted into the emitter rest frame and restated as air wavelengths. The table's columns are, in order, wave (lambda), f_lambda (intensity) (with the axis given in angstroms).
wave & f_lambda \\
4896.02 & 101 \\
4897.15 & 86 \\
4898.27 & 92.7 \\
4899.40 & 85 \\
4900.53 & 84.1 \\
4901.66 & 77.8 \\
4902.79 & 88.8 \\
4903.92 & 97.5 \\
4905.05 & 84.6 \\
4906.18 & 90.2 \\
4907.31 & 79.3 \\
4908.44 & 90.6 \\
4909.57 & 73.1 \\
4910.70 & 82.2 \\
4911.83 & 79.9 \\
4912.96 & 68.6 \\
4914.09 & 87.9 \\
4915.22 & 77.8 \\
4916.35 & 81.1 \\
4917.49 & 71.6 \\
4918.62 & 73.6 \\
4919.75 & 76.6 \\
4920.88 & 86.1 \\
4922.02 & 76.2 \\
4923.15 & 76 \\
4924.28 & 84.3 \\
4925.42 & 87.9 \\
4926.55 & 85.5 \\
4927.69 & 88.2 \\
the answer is -158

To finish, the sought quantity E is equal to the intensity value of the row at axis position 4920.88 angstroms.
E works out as 86.1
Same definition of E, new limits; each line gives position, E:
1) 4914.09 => 87.9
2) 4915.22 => 77.8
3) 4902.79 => 88.8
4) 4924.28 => 84.3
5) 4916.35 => 81.1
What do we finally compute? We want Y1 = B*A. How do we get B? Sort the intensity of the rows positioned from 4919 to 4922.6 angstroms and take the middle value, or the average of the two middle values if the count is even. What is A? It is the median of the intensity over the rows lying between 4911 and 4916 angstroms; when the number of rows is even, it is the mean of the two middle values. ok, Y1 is 6040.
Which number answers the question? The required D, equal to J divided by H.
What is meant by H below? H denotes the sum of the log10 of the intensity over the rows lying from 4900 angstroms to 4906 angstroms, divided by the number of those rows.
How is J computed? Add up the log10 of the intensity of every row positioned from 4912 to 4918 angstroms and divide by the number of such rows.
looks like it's 0.97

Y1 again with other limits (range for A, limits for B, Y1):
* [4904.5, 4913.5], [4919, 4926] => 6520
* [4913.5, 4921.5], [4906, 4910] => 6594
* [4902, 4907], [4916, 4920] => 6721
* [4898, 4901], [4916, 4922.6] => 6494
